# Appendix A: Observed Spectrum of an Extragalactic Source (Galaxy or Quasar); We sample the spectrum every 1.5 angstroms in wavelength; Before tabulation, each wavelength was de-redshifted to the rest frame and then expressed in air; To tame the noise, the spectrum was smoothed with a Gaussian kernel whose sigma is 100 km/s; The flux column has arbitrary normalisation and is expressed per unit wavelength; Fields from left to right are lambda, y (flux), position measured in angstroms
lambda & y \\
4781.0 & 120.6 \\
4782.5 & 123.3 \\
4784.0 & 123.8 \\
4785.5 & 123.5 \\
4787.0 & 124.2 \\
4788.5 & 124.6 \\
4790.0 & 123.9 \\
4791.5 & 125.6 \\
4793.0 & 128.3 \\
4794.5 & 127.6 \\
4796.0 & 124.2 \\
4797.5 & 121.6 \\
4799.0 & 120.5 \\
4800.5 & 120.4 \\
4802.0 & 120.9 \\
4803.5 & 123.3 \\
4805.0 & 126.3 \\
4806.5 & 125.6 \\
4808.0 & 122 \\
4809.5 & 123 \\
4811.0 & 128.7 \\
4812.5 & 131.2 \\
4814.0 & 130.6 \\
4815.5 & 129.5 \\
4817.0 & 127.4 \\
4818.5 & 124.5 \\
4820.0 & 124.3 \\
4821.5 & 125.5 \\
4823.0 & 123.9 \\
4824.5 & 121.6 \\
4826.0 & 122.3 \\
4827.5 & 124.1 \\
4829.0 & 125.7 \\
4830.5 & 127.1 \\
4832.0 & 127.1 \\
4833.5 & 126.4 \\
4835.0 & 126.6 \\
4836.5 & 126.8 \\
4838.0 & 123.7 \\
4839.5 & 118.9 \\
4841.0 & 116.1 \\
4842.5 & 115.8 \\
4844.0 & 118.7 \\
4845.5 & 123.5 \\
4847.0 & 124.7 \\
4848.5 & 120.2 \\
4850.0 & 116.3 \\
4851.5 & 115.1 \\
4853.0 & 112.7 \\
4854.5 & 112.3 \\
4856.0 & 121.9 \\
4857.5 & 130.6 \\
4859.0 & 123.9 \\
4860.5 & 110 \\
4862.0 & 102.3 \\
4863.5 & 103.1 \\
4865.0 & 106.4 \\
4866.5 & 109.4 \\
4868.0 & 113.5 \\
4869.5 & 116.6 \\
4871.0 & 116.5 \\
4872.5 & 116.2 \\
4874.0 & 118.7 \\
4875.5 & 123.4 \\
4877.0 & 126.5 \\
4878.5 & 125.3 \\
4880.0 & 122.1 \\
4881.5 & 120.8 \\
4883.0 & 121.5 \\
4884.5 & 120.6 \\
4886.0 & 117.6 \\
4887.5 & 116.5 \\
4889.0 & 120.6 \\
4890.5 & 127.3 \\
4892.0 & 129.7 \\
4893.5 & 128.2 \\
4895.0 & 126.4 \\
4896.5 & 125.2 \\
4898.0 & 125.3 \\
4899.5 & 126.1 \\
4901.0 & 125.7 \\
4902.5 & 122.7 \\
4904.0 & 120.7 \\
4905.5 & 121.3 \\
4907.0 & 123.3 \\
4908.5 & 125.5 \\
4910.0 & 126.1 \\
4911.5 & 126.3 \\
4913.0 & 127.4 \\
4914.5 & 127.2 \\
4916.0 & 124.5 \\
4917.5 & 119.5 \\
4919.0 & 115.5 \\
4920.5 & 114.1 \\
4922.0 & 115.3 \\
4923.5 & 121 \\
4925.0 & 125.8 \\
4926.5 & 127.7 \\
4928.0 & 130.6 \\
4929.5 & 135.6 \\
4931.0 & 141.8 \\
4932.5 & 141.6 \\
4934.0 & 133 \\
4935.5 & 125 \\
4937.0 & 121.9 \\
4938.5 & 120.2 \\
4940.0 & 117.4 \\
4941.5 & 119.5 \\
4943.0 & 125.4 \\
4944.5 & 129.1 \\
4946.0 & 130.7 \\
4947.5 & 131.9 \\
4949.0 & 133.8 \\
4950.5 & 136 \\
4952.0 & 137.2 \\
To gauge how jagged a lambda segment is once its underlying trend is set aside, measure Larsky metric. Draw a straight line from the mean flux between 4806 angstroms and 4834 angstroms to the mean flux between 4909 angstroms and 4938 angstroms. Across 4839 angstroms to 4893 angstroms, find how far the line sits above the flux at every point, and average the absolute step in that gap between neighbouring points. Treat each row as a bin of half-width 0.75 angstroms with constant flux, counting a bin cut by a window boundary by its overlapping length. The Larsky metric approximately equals 3.4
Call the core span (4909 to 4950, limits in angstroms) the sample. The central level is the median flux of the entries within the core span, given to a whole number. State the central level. 126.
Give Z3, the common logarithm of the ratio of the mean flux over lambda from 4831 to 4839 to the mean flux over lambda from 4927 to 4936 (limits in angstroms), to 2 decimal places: -0.03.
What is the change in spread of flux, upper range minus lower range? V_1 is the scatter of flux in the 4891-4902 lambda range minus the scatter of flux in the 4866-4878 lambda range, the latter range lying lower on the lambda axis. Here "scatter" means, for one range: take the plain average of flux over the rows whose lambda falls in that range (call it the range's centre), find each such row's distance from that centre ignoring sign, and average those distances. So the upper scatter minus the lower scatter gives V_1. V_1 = -2.6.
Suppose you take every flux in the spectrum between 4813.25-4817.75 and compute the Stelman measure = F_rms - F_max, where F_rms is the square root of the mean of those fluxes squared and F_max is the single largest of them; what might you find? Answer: -1.4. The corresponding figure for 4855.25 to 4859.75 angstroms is -5.1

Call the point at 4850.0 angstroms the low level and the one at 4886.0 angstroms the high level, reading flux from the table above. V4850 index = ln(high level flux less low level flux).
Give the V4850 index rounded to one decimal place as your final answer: 0.3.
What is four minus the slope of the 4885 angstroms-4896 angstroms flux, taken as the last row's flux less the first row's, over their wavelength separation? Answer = 3.0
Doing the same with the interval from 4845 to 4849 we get 5.1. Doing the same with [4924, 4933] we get 1.9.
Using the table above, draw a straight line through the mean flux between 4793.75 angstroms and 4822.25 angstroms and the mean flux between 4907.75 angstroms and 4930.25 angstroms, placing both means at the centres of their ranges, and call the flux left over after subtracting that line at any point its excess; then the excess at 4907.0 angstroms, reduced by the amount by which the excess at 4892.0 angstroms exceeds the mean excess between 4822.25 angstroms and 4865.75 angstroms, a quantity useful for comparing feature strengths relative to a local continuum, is -11.5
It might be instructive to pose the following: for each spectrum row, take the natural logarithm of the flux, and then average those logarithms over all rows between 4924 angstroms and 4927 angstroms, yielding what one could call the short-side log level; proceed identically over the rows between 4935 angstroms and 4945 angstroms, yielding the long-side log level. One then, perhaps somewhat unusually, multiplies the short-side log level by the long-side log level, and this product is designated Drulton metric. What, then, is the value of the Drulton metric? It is 23.3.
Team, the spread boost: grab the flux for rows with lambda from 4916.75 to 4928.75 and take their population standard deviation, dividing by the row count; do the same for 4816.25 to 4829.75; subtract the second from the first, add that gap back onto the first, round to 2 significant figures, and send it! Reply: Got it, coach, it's 10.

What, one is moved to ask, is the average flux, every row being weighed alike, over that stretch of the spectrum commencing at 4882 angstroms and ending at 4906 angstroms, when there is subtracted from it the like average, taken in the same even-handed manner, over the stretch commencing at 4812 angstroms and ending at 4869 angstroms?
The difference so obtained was 3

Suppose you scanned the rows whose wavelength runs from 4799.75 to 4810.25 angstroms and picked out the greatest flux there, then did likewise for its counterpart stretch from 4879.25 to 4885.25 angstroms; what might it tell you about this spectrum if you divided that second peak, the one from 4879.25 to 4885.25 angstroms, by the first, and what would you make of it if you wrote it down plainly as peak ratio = 0.97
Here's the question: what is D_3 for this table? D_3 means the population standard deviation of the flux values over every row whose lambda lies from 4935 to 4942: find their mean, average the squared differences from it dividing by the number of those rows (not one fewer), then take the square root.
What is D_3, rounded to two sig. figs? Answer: 2.5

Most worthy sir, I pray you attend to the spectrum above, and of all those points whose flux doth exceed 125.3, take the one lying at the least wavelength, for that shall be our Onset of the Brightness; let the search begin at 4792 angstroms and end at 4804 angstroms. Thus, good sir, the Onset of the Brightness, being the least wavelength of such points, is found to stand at 4793.0 angstroms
